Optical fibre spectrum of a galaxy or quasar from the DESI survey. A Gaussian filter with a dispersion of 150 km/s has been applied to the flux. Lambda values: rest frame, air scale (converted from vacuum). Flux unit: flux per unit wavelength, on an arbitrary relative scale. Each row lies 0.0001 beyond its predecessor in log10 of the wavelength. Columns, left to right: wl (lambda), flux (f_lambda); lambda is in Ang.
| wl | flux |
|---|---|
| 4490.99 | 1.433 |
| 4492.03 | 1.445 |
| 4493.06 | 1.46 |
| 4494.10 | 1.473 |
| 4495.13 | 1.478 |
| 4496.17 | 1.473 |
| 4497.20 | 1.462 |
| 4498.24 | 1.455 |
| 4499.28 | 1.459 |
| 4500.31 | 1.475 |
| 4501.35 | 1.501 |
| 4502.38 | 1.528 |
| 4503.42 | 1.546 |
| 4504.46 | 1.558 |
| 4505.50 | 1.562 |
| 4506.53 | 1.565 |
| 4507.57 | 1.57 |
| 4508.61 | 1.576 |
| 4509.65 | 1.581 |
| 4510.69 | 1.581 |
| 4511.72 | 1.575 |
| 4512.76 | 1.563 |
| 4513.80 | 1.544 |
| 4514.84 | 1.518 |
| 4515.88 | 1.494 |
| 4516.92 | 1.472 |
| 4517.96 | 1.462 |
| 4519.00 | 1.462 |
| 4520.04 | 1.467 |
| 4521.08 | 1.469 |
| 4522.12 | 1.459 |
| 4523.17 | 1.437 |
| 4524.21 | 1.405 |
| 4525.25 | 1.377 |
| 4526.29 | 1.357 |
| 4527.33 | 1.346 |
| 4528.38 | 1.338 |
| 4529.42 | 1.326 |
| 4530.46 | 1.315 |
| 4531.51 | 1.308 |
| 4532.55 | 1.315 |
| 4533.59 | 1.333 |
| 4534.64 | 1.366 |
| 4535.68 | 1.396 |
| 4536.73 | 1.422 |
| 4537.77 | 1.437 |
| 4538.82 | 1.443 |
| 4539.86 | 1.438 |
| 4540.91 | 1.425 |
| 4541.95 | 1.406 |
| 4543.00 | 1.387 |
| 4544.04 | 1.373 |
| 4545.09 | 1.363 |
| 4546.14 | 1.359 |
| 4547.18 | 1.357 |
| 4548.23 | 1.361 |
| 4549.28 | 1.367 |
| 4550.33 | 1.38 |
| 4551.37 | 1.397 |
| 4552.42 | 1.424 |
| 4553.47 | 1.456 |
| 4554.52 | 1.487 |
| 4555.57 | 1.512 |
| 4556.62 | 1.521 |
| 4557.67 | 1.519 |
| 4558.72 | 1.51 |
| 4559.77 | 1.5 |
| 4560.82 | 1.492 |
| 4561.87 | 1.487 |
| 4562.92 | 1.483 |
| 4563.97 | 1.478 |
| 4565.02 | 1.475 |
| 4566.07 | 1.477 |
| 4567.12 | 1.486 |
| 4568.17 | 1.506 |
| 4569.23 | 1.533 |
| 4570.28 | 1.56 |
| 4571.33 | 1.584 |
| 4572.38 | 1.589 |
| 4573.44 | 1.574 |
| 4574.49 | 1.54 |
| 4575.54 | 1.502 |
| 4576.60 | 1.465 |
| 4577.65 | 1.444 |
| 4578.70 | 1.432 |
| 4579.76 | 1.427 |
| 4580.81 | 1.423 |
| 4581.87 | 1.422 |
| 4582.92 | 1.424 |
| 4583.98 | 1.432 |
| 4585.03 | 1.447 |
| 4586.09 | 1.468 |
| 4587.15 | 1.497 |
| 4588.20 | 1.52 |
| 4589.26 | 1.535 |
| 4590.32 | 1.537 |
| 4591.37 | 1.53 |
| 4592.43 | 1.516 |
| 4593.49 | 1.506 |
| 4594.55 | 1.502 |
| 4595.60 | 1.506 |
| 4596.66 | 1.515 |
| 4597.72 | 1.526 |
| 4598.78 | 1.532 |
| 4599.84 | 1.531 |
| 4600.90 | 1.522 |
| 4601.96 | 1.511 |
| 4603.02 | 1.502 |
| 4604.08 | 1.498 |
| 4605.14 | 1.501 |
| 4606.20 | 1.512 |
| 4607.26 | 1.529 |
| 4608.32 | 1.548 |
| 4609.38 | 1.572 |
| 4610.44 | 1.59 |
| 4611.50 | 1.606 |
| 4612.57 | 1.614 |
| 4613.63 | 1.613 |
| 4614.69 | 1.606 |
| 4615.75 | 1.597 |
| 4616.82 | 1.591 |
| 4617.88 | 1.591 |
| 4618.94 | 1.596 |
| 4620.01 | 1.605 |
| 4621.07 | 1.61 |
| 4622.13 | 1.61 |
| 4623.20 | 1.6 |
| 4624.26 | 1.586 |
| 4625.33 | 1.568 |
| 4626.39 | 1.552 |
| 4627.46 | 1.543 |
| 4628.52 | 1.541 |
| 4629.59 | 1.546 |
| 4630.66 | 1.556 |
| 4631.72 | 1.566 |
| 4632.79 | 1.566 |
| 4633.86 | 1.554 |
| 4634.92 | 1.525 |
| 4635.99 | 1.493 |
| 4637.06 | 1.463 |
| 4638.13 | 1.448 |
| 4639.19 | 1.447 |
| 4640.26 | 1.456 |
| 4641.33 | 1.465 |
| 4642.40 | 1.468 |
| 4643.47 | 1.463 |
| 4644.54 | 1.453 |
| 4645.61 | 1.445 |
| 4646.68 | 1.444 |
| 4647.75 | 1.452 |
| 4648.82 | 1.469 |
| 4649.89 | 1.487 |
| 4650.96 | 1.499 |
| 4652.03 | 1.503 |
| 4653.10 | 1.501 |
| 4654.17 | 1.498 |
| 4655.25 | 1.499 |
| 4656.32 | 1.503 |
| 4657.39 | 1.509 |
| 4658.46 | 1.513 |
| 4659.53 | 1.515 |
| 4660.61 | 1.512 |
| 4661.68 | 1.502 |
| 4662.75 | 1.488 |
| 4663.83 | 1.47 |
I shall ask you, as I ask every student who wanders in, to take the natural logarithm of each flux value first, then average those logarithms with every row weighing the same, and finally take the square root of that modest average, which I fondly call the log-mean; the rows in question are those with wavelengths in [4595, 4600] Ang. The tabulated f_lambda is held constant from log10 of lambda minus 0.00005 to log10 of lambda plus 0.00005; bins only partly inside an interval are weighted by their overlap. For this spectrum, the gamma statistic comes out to 0.648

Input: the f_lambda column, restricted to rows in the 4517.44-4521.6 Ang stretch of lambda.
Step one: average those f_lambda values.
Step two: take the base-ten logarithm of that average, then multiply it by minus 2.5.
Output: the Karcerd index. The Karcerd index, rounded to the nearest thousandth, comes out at -0.415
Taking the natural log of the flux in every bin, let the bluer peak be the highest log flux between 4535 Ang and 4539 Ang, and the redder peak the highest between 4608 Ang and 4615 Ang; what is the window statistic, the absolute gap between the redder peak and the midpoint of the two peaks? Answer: 0.056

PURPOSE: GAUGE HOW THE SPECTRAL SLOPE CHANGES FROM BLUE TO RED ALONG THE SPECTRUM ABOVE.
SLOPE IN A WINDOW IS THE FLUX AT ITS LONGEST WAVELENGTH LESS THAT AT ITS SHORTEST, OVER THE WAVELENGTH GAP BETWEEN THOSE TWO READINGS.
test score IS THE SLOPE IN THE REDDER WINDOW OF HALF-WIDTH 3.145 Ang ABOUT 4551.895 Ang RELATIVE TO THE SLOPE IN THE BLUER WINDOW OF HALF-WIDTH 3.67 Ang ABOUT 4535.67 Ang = 1.1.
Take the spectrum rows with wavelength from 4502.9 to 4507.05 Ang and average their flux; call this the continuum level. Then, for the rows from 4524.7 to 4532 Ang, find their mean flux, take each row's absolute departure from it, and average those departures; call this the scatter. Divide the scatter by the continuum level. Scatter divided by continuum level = 0.012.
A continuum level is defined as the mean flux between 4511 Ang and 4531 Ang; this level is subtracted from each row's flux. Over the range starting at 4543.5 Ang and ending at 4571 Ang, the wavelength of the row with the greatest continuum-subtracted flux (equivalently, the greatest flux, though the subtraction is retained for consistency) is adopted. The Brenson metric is 4570.28 Ang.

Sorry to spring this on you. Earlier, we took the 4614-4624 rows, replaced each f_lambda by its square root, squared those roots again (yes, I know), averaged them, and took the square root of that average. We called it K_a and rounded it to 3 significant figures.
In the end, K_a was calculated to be 1.27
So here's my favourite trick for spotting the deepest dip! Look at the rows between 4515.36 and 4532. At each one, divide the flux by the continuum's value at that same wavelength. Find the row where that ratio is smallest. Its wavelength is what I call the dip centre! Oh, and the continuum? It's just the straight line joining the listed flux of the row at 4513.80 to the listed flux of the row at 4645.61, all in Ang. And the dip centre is 4531.51 Ang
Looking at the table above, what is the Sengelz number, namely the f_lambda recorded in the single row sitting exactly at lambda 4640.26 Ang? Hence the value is 1.456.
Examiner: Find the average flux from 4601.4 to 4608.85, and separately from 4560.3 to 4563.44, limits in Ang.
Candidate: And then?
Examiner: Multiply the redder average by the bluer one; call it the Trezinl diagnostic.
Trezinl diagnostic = 2.25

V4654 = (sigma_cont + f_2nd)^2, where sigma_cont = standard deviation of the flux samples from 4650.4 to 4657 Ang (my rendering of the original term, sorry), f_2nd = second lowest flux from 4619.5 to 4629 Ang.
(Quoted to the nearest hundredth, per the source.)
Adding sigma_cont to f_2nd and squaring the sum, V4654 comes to 2.39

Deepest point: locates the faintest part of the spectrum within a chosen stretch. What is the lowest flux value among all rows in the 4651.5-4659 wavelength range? 1.498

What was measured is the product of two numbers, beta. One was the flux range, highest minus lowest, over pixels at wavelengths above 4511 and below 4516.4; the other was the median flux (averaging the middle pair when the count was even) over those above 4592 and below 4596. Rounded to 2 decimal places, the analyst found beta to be 0.12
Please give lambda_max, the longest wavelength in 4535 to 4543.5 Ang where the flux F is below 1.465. 4543.00 Ang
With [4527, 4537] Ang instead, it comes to 4536.73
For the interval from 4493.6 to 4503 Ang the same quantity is 4499.28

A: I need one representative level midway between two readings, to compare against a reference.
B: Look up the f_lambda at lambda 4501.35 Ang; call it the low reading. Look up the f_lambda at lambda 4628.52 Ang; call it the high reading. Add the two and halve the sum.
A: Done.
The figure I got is 1.52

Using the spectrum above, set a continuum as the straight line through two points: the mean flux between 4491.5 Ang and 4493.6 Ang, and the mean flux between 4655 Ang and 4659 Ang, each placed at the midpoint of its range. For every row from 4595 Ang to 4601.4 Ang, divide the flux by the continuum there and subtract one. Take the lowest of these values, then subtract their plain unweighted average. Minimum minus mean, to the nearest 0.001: -0.010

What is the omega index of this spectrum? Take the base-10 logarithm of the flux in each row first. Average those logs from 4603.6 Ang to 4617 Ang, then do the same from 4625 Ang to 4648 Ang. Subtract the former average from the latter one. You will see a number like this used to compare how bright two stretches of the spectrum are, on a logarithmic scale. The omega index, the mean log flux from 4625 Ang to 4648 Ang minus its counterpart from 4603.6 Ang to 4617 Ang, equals -0.019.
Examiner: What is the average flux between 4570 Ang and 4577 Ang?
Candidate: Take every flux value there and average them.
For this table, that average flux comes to 1.545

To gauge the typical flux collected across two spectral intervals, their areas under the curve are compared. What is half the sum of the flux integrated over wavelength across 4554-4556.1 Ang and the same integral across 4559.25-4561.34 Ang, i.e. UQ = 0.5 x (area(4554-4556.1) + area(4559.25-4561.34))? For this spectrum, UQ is 3.14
